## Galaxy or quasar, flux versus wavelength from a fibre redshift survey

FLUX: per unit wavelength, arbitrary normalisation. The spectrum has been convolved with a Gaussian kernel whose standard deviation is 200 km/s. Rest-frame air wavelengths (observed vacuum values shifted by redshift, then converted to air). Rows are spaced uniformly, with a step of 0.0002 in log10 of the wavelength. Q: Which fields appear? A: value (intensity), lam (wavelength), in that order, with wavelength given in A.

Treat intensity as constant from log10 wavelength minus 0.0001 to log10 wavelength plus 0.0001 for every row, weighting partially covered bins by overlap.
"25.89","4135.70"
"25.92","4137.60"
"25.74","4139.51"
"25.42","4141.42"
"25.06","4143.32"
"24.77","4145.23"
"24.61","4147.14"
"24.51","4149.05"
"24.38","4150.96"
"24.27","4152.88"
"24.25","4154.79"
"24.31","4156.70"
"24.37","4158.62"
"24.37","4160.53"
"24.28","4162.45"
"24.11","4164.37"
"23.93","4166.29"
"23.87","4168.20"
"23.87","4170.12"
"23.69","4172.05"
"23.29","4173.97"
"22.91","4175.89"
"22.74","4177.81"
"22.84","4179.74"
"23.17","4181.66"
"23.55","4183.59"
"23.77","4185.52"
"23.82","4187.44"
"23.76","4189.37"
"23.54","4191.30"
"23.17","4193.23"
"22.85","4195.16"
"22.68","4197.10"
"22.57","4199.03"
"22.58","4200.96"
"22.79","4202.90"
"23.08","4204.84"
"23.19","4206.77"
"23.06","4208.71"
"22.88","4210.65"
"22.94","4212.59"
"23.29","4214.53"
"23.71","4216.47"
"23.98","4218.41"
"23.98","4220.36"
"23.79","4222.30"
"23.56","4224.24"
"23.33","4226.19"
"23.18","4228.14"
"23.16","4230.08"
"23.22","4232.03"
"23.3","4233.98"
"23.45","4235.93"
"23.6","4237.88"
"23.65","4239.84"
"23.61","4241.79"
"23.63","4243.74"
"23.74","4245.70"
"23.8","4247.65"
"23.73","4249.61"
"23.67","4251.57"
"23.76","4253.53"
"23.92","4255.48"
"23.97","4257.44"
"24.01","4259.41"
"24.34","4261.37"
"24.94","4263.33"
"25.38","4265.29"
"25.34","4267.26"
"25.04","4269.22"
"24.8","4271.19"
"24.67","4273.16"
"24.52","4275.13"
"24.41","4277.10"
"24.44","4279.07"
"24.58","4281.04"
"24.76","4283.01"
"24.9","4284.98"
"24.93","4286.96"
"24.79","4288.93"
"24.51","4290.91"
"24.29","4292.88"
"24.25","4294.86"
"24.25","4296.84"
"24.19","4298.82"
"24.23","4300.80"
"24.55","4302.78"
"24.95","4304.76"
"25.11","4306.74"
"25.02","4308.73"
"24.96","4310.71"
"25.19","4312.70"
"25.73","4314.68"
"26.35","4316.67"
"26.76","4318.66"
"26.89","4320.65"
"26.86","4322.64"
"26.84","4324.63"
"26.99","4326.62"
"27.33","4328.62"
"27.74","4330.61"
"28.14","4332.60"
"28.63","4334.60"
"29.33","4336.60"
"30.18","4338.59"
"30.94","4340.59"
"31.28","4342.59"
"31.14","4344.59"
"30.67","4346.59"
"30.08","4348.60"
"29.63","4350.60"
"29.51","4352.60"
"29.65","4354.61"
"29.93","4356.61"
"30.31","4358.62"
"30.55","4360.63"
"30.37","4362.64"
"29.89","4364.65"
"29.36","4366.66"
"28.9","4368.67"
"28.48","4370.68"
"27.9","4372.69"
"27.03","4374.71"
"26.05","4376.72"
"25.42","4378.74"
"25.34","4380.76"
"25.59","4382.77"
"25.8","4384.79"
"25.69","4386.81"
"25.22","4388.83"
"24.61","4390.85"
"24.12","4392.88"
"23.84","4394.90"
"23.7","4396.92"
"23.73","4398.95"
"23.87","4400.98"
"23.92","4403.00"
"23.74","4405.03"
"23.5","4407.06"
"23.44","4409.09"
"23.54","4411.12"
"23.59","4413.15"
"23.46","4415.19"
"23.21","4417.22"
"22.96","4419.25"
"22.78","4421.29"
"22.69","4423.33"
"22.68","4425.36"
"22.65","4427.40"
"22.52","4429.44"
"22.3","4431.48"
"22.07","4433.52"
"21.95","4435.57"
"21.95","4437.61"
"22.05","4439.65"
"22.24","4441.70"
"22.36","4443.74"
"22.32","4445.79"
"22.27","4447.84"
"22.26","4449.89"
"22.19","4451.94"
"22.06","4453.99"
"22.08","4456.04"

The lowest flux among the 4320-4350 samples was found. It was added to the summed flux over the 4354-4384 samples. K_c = 452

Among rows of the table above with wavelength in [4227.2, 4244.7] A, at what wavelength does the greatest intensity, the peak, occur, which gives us 4239.84 A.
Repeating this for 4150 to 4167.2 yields 4150.96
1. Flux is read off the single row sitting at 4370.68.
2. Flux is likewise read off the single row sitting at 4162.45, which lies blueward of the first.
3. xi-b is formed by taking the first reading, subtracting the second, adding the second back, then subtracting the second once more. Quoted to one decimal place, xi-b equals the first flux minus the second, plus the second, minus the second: 4.2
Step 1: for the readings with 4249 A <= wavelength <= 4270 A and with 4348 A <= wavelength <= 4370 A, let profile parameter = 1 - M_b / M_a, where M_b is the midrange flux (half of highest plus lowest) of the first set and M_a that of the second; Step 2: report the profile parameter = 0.17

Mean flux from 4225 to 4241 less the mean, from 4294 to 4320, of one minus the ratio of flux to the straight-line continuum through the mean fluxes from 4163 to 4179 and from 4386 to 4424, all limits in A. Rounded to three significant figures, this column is 23.4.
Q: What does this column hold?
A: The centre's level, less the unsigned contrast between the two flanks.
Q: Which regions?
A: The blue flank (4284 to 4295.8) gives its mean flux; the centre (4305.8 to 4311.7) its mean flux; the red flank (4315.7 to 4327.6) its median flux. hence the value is 22.8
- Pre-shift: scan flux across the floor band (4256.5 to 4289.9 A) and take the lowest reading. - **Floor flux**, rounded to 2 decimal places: 23.97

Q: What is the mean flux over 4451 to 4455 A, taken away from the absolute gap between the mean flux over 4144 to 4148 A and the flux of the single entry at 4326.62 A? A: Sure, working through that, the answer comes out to -19.8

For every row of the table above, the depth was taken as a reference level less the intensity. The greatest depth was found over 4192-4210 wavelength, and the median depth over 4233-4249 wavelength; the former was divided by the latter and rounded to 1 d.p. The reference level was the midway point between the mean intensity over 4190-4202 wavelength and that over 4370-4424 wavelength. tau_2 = 10.5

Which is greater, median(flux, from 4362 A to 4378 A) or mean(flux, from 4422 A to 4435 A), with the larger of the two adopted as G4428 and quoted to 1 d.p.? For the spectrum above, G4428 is 28.7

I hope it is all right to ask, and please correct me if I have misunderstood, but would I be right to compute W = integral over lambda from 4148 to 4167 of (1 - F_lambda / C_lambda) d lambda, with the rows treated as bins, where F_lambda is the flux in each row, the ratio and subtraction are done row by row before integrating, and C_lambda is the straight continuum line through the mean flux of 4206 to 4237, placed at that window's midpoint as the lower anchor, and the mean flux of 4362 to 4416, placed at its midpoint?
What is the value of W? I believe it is -1.5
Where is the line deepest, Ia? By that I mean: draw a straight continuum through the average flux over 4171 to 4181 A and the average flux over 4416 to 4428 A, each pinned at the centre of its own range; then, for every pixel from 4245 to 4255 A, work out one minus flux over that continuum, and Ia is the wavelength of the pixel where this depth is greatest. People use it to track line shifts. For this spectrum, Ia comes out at 4251.57 A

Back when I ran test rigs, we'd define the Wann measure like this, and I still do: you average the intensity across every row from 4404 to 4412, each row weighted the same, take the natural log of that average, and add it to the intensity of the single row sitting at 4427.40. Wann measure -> 25.8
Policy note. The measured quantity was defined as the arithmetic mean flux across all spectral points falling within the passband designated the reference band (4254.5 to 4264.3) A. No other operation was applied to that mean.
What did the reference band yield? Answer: 24.2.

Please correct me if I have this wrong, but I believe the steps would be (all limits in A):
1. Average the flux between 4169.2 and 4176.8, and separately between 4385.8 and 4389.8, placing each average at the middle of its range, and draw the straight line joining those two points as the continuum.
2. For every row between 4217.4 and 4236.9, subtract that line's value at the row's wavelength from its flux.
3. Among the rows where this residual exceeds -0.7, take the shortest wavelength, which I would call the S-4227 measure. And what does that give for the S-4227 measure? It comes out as 4218.41 A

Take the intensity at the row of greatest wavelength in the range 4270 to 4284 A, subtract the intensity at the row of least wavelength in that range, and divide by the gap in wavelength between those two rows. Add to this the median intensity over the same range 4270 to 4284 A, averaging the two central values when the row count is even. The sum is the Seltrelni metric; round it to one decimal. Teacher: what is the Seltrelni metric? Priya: 24.6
